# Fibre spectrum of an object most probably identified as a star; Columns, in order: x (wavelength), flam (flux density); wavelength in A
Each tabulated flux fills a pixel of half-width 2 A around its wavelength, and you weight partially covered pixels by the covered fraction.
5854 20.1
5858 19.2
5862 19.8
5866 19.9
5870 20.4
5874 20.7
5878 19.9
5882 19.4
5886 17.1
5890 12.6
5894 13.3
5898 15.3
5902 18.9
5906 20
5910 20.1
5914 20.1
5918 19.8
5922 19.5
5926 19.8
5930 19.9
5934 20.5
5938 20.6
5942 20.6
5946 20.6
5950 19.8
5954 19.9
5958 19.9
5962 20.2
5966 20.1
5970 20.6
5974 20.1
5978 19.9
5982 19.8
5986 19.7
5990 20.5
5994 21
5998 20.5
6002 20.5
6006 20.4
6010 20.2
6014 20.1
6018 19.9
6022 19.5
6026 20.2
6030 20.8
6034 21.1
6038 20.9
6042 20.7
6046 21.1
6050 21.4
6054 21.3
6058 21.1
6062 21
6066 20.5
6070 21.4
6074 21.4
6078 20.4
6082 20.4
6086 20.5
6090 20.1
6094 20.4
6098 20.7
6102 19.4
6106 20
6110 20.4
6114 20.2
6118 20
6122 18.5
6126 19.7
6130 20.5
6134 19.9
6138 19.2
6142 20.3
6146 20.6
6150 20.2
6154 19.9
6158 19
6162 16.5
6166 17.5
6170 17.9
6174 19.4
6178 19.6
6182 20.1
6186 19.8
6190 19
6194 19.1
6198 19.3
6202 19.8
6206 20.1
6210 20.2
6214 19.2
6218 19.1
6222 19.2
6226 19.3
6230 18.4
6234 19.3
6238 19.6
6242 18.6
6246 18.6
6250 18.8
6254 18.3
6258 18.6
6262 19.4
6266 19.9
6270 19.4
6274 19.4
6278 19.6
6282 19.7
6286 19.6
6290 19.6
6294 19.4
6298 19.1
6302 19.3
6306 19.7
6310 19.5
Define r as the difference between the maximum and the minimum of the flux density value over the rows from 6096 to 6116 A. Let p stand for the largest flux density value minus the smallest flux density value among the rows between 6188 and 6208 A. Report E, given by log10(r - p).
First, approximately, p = 1.10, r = 1.3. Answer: -0.7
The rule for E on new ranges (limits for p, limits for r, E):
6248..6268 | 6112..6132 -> -0.4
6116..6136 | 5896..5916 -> 0.4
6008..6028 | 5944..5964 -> -1.0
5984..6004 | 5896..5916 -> 0.5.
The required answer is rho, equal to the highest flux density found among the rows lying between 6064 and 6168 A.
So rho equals 21.4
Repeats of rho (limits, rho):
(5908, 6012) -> 21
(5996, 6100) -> 21.4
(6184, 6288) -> 20.2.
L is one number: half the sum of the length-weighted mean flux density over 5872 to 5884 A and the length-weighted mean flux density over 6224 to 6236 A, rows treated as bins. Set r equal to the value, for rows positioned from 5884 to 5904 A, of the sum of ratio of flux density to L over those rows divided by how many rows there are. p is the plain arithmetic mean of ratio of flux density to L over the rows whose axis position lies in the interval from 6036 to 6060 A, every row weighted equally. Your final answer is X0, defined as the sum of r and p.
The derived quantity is 1.87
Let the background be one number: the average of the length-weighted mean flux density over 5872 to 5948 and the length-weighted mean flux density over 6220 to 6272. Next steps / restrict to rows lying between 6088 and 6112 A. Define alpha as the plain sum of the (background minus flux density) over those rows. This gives -7.3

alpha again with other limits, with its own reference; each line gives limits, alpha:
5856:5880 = -6.2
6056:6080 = -12.1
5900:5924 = -4.7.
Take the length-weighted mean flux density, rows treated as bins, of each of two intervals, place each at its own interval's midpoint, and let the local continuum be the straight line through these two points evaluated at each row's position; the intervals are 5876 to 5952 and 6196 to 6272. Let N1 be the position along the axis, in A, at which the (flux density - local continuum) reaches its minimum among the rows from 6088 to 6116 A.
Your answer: 6102 A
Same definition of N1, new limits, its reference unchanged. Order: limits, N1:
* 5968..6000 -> 5986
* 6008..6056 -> 6022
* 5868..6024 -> 5890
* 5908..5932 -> 5922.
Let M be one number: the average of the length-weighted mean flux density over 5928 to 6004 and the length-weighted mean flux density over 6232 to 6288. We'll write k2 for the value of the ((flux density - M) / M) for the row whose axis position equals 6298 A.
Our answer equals -0.03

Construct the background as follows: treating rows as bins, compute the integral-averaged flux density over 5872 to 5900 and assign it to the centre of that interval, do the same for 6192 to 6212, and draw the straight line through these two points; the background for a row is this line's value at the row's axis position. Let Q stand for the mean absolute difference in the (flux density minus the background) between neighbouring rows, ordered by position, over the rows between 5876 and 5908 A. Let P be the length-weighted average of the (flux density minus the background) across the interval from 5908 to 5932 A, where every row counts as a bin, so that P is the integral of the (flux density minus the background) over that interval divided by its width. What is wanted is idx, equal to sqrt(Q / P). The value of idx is 0.89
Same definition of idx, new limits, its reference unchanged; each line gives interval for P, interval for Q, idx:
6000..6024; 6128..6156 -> 0.53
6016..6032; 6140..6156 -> 0.42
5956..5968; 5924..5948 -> 0.25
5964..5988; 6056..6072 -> 0.47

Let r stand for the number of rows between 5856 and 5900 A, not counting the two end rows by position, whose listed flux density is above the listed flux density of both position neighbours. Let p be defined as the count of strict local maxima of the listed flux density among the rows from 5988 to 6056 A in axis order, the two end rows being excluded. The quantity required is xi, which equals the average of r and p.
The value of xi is 2.0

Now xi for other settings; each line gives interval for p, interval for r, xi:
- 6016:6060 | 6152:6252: 3.0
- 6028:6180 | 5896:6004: 5.0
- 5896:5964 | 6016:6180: 3.5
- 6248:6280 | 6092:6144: 2.0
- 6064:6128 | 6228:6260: 2.5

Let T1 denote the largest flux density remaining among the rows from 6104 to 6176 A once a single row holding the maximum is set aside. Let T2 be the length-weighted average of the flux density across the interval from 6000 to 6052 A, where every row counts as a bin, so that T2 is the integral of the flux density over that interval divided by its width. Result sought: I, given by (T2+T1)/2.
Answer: 20.5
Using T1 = 20.5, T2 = 20.5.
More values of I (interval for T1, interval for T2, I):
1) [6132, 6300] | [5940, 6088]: 20.4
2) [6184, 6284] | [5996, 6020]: 20.2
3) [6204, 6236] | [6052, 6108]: 20.4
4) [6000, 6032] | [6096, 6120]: 20.3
